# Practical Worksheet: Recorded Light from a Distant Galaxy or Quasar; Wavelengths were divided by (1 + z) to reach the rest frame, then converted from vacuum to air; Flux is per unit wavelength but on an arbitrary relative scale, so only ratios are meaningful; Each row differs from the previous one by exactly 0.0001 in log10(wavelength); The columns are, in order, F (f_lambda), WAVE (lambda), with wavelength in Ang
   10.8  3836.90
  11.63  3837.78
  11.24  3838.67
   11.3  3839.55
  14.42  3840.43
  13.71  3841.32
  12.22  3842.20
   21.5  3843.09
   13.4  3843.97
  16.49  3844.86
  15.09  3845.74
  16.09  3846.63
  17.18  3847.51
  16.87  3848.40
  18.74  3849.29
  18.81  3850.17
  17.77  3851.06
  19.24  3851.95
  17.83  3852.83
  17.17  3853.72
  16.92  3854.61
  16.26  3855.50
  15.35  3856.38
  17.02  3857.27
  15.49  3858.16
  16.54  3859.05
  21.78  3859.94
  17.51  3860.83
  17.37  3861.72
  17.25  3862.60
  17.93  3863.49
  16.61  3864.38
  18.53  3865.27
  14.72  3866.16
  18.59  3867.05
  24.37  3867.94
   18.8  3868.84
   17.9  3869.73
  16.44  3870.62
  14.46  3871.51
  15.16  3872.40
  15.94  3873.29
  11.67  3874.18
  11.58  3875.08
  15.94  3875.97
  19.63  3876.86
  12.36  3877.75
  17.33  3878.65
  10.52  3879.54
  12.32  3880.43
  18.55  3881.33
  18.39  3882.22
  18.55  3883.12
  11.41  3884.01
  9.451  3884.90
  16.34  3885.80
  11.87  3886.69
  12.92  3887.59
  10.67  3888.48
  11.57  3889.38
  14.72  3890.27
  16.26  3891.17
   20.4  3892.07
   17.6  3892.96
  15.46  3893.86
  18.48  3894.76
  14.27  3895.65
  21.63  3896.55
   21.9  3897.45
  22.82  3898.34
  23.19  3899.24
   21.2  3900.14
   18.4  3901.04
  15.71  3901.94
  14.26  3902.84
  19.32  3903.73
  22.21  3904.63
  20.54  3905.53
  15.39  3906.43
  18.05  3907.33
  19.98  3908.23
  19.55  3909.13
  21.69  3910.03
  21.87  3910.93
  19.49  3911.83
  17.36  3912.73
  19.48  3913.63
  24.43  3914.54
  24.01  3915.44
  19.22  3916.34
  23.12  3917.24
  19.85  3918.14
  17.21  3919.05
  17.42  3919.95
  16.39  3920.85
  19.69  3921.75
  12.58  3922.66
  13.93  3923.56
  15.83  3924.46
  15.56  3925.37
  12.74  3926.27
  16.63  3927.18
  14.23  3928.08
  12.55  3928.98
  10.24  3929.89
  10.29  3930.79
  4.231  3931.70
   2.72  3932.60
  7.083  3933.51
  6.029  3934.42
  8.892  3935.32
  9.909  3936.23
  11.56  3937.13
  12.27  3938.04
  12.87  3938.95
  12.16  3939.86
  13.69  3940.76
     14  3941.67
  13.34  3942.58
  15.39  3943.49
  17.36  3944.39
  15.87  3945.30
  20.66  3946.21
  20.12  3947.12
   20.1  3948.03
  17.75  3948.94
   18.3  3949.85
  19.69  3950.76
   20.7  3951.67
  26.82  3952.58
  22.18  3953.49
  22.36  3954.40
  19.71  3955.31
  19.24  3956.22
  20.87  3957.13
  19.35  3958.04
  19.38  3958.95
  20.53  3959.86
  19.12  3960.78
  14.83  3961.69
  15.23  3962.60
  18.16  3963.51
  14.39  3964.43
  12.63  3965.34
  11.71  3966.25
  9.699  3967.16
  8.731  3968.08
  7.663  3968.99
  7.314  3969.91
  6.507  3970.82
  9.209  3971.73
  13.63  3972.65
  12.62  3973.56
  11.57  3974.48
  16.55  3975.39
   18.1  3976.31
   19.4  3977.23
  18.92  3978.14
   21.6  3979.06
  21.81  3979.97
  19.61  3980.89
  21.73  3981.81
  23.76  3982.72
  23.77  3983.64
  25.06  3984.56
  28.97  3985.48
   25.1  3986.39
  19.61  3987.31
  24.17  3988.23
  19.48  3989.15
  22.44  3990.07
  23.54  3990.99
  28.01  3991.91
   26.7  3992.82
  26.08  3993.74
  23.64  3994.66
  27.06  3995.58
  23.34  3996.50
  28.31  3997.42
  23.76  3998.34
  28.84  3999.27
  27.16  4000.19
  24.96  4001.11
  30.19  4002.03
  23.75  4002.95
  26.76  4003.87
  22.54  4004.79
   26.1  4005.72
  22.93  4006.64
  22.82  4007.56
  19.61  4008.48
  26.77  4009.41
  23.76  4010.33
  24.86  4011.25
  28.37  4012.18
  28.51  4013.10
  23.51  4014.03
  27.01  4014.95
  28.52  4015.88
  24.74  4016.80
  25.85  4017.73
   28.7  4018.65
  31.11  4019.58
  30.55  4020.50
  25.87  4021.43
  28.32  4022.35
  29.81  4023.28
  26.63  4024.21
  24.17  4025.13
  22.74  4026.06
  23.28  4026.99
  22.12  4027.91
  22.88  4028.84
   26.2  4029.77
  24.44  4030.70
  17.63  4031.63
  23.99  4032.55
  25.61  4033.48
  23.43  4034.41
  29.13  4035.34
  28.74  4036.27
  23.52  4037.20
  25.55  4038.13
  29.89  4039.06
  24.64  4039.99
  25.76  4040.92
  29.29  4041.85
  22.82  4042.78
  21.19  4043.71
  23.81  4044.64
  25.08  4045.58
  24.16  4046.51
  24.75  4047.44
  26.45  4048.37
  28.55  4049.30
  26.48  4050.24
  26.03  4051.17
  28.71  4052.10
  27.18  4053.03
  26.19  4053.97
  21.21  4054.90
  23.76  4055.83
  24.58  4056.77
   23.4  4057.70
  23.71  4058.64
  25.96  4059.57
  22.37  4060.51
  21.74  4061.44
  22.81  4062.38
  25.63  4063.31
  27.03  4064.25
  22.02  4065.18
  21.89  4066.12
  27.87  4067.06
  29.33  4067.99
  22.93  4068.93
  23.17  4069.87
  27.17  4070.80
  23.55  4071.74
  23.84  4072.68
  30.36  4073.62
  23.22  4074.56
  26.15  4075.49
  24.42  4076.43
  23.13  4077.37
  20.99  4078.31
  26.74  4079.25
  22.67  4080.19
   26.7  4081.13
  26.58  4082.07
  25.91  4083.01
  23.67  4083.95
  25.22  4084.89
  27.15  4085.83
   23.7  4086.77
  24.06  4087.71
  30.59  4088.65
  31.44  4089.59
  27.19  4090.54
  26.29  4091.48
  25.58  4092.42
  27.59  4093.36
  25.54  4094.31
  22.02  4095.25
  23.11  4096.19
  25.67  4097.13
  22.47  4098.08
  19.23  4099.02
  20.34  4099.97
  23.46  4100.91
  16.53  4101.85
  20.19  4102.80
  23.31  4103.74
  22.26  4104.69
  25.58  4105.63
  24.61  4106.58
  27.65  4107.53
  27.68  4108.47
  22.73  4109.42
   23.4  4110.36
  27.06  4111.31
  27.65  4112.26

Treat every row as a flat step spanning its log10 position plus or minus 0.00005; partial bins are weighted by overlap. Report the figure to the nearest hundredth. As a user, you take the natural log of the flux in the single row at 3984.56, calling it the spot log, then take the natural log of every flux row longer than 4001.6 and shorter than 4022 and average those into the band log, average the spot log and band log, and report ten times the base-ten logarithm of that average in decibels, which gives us 5.10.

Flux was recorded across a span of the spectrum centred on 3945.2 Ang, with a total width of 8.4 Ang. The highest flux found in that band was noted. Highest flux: 20.66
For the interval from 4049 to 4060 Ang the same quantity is 28.71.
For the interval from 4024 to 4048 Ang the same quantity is 29.89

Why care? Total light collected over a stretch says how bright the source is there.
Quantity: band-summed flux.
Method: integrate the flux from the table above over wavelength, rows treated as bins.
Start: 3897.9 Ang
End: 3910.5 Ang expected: 245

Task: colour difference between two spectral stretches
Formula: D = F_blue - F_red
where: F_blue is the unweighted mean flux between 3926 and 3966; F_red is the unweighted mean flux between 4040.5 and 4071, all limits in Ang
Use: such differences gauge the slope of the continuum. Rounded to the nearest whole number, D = -10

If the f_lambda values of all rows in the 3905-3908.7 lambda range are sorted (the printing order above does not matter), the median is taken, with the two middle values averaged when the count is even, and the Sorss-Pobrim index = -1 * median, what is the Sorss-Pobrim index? -19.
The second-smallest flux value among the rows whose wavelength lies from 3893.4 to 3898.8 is 15.46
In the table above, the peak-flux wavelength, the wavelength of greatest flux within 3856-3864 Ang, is 3859.94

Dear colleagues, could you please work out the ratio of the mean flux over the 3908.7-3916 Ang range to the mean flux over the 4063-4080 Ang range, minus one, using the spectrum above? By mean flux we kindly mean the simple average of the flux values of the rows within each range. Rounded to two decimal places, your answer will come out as -0.16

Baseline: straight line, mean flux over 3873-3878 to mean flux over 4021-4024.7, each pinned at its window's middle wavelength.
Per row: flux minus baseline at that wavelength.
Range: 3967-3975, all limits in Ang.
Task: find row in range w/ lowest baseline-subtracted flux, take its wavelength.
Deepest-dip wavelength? 3970.82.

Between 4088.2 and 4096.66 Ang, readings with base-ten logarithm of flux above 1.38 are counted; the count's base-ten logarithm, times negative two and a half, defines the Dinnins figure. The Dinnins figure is -2.1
